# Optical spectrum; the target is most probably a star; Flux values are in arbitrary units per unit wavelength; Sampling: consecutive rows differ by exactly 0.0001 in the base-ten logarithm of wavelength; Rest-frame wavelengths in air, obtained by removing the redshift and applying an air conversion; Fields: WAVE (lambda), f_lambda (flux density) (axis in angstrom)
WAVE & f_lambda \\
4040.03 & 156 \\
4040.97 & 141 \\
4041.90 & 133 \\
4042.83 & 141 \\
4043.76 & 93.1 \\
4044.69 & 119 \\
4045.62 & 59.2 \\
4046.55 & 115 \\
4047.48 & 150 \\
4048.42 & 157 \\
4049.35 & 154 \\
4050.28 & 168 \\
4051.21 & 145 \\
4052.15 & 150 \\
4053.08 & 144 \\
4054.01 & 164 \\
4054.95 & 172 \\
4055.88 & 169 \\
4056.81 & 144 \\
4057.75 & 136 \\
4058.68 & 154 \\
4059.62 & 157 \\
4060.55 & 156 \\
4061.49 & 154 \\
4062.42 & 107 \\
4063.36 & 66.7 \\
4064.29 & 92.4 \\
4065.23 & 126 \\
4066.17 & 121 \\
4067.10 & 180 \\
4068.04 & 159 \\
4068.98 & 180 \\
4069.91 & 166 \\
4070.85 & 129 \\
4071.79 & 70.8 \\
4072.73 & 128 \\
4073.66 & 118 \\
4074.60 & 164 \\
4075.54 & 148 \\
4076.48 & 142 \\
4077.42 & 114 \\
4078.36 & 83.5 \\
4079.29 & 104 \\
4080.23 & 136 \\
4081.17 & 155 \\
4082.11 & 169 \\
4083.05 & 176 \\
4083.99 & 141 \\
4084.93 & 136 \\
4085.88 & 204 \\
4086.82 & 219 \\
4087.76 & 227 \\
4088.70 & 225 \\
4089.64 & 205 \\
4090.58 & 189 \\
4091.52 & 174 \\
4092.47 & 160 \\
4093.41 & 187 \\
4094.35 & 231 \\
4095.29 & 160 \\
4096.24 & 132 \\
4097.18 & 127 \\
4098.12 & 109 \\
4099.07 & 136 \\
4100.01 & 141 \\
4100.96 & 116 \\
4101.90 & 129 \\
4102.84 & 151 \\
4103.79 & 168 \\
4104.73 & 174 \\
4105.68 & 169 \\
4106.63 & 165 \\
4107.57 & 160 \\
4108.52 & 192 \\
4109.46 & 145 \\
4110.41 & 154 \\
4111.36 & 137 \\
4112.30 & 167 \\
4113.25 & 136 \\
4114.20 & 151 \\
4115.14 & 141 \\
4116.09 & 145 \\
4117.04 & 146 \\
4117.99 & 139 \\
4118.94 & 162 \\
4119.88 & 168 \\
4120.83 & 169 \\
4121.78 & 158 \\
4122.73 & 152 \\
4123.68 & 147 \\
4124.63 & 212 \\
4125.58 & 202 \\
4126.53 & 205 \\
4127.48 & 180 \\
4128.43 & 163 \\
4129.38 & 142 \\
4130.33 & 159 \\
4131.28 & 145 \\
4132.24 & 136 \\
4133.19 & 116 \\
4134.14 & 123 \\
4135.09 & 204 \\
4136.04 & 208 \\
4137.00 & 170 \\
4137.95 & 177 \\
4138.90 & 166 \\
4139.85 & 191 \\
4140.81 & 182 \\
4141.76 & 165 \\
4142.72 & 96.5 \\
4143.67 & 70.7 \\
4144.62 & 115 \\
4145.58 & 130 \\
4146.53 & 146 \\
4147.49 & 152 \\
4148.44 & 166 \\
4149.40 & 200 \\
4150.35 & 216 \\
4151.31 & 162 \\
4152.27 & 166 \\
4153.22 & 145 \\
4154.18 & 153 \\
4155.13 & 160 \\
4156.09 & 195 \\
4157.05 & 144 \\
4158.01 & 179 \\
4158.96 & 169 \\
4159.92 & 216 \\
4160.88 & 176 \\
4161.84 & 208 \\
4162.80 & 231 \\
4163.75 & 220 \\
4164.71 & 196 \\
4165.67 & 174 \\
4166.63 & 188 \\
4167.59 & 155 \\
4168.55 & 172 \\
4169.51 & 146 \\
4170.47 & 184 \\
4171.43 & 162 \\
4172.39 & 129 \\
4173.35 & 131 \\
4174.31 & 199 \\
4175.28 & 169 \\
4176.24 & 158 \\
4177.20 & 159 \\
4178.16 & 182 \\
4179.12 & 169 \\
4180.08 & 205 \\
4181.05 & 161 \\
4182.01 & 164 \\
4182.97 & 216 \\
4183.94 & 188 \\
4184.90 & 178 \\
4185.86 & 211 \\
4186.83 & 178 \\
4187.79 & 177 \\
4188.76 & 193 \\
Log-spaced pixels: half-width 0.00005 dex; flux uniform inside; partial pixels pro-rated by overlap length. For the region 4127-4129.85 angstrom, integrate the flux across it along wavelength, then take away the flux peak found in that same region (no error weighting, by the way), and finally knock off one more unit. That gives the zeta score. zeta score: 280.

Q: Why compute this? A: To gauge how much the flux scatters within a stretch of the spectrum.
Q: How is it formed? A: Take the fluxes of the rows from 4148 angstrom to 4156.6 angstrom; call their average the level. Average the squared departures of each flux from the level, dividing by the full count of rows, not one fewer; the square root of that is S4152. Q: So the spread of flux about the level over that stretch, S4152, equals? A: 23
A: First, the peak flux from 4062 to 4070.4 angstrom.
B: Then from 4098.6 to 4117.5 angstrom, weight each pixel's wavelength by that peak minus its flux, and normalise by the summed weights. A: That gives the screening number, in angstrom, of 4107.7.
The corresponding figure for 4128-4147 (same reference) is 4139.0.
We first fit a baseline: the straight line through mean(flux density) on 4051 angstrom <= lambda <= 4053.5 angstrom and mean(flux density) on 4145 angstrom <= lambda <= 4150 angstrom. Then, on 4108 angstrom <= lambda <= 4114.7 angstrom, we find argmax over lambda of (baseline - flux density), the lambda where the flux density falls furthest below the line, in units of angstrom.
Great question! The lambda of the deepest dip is 4113.25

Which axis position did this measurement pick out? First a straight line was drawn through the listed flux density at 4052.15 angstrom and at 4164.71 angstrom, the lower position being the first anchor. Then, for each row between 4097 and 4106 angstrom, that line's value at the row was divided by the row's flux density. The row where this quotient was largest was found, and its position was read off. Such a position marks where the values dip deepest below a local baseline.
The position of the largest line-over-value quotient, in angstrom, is 4098.12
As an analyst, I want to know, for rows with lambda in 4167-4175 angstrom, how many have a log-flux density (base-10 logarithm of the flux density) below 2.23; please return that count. 5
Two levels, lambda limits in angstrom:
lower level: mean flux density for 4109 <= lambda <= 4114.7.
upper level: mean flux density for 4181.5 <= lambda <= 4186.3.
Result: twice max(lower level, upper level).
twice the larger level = 383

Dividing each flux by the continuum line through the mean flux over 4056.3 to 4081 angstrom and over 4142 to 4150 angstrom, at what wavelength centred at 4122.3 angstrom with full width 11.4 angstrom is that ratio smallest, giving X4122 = 4117.99 angstrom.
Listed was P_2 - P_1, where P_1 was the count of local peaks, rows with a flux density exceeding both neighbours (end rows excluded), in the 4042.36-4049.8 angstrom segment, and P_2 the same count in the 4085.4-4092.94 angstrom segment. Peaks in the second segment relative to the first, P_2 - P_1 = -1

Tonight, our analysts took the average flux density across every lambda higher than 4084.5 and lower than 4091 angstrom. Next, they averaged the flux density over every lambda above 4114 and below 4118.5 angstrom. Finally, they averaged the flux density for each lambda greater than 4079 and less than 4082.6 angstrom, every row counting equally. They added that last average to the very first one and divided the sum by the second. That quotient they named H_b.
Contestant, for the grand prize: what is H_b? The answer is 2.4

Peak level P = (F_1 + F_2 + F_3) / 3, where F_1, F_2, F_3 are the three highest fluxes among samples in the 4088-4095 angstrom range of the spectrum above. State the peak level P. 220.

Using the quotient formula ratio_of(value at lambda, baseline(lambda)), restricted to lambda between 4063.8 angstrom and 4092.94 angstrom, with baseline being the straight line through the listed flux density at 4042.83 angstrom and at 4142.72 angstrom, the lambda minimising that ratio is 4071.79 angstrom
